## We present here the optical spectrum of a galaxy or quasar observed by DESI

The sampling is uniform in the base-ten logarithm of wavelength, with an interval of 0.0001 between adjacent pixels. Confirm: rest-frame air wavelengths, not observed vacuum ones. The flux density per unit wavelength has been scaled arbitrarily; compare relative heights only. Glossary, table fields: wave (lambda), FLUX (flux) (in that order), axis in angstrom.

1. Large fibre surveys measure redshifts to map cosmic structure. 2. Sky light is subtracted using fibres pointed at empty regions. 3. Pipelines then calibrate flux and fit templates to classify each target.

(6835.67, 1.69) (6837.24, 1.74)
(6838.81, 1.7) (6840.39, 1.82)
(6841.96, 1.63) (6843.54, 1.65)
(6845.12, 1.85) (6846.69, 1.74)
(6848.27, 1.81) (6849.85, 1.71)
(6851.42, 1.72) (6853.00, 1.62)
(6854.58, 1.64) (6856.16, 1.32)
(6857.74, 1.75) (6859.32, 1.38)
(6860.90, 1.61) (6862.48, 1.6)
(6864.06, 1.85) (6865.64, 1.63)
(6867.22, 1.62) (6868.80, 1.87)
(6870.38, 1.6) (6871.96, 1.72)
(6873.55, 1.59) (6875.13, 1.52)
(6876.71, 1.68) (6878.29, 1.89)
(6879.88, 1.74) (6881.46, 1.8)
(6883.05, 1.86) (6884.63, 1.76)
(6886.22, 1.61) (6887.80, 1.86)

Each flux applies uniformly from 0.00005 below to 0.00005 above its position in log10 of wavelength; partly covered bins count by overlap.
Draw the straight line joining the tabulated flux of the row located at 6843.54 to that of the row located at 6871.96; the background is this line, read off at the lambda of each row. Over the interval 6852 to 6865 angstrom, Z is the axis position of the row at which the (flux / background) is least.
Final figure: 6856.16 angstrom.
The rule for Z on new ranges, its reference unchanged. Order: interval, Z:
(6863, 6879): 6875.13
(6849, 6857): 6856.16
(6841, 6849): 6841.96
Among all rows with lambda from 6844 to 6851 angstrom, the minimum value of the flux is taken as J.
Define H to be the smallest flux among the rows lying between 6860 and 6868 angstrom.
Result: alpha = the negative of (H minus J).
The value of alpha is 0.1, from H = 1.6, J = 1.71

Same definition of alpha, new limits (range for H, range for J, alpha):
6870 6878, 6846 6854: 0.1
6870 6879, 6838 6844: 0.1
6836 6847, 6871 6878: -0.1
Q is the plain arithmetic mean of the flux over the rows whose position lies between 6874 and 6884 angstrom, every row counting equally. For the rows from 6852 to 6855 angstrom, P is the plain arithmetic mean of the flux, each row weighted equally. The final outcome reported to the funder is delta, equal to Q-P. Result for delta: 0.12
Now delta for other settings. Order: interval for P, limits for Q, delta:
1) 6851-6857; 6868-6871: 0.16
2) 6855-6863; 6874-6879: 0.16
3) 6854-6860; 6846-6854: 0.20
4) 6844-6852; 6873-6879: -0.10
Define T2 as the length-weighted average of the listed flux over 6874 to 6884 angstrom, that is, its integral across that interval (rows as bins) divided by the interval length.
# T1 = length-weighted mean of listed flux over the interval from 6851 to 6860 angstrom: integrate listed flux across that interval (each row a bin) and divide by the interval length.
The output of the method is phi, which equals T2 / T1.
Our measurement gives 1.11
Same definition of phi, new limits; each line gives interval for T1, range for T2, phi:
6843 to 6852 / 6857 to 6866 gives 0.93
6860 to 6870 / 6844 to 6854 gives 1.03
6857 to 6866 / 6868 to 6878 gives 1.02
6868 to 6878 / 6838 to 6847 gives 1.03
